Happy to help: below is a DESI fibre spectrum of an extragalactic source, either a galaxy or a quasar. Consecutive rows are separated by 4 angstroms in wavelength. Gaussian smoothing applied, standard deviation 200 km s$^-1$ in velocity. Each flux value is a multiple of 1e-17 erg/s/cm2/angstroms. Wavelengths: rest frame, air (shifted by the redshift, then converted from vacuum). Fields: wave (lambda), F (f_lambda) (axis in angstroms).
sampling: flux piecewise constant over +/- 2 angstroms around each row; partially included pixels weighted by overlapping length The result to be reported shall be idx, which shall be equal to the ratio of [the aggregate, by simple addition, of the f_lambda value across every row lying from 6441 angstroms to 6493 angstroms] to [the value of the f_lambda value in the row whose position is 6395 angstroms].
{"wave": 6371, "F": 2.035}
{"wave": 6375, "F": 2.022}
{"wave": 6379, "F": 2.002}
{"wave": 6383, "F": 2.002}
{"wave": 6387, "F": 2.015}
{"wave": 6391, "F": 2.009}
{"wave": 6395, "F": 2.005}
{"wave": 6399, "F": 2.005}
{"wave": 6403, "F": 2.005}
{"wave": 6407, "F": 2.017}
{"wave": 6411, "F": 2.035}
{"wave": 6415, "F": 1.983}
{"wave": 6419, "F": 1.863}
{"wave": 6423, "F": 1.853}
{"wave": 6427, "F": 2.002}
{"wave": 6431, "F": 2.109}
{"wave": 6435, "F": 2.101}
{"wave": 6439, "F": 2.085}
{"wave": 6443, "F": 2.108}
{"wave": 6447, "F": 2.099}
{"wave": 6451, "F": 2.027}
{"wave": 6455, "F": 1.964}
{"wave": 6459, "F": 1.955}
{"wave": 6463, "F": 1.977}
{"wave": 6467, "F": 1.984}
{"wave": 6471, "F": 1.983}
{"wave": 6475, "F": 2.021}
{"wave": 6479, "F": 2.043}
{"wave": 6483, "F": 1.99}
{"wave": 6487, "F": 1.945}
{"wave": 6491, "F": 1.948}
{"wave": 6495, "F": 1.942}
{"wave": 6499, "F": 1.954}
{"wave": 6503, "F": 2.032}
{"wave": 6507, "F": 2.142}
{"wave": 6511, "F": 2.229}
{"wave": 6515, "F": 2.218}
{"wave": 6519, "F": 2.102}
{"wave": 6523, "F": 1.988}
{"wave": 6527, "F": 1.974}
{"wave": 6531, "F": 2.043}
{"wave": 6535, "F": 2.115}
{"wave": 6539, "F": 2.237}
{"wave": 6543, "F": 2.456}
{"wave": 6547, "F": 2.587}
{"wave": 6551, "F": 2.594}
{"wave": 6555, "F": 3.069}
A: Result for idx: 13.0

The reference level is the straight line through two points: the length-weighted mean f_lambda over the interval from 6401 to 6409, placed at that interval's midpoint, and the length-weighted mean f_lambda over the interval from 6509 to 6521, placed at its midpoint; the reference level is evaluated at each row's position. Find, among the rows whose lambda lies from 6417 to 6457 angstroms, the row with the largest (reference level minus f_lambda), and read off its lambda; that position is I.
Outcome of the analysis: 6423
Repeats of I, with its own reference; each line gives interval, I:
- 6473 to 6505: 6495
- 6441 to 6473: 6459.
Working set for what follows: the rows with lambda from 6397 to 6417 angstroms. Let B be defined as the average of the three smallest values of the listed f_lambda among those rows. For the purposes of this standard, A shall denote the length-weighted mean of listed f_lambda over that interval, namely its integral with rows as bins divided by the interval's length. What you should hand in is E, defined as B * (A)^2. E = 8.1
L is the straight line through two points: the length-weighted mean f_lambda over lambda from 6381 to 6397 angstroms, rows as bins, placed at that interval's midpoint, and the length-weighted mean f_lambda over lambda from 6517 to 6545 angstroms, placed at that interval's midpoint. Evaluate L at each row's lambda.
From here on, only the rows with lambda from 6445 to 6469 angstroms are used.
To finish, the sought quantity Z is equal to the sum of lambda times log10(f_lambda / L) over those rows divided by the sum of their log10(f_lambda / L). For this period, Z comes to 6461.3 angstroms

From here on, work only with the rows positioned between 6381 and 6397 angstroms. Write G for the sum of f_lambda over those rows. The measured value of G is 8.0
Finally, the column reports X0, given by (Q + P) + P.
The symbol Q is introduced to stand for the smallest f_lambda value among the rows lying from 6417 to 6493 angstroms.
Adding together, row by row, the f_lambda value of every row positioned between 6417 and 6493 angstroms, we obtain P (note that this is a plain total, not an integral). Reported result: 78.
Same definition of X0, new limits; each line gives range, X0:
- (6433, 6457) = 27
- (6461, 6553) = 99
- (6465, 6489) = 26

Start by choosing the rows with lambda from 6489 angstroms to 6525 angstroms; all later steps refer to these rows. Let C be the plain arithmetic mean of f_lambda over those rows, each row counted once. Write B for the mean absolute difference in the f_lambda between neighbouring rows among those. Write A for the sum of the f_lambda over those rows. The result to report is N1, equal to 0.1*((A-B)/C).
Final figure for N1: 0.90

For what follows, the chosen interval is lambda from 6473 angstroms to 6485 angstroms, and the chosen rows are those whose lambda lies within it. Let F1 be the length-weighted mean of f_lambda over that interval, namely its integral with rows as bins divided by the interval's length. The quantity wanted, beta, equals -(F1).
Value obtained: -2.02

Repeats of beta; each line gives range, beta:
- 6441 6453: -2.08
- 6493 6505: -1.98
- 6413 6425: -1.90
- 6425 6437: -2.07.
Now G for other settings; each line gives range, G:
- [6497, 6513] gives 8.4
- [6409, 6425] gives 7.7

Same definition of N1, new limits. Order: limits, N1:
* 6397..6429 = 0.80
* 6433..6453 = 0.50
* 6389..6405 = 0.40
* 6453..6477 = 0.60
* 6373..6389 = 0.40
